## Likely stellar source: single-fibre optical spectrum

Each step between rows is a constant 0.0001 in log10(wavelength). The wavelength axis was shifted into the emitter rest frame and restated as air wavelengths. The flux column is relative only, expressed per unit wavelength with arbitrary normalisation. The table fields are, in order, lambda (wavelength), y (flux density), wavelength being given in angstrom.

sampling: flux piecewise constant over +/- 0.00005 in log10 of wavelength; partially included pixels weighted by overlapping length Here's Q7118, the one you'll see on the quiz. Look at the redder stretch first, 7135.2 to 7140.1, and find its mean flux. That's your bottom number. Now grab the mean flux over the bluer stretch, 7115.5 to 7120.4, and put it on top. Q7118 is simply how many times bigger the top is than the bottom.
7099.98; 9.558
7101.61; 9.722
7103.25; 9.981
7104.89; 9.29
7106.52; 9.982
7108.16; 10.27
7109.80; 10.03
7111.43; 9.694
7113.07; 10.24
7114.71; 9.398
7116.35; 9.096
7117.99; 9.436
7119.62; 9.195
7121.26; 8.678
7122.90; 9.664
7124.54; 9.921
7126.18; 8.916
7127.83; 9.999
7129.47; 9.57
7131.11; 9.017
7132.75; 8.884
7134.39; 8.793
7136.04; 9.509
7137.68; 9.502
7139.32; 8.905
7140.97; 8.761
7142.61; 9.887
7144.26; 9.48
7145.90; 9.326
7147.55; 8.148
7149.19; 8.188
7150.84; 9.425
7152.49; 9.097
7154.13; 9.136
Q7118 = 0.99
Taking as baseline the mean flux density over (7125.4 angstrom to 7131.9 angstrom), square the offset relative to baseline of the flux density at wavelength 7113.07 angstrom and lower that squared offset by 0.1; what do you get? 0.65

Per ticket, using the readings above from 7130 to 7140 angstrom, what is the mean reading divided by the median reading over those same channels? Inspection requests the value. 1.02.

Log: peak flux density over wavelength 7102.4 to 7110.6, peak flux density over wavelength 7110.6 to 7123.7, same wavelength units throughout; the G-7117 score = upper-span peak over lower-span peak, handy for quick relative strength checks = 1.00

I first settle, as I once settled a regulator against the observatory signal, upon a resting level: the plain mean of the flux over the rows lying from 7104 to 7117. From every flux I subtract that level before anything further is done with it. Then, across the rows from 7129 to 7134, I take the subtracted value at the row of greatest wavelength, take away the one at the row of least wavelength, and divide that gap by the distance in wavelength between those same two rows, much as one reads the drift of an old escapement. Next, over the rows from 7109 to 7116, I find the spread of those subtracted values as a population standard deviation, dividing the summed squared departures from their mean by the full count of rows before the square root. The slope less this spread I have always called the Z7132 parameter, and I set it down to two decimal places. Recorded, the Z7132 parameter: -0.53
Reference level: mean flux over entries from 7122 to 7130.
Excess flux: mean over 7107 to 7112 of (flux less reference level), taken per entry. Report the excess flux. 0.4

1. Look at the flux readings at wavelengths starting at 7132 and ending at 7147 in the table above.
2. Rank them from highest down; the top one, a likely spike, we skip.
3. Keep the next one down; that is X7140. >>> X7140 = 9.509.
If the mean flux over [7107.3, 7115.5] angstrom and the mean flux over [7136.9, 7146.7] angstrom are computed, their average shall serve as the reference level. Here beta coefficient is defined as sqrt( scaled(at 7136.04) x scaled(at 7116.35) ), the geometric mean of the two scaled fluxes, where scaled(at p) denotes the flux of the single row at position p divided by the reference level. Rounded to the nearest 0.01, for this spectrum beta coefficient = 0.97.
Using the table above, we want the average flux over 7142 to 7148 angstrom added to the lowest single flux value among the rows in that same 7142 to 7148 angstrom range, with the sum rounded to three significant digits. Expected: 17.4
